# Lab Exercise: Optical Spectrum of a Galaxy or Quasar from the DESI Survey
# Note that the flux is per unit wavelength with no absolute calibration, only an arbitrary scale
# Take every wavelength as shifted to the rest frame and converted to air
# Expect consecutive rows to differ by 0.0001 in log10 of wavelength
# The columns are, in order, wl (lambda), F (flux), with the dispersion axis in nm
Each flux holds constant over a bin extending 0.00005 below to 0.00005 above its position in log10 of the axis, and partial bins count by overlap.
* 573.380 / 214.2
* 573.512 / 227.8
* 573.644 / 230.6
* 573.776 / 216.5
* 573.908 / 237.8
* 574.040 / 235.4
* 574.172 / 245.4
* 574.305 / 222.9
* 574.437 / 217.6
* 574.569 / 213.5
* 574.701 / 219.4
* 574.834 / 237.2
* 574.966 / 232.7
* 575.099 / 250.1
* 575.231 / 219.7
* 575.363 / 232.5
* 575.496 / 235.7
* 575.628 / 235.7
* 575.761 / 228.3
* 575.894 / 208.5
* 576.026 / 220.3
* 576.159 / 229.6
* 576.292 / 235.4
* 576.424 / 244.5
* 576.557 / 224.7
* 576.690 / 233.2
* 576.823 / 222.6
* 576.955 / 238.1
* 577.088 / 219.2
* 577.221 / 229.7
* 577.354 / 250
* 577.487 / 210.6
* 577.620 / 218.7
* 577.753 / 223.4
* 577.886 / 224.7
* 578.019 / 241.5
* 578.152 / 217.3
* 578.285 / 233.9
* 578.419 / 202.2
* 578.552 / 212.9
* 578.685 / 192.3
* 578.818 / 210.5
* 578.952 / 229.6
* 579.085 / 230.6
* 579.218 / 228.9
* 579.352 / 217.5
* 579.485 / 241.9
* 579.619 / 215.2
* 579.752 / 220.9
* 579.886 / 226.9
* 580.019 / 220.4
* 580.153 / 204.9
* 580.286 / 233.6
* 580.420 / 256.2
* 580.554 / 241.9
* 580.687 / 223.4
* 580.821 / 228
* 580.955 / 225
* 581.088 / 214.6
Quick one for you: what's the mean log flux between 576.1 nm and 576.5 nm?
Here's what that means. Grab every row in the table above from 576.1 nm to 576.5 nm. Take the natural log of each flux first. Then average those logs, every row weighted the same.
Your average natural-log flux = 5.47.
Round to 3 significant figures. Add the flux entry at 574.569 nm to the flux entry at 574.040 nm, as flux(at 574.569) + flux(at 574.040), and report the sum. 449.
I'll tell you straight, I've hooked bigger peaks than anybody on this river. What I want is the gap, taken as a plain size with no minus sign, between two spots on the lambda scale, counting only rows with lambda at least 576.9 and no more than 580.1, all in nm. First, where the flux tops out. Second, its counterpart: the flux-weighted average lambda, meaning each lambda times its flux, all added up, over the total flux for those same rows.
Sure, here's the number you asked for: 1.12 nm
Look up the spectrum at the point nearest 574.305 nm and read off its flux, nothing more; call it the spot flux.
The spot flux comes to 222.9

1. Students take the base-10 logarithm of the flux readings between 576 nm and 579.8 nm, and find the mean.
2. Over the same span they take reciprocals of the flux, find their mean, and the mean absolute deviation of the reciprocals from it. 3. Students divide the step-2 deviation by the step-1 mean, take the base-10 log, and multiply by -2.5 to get 10.2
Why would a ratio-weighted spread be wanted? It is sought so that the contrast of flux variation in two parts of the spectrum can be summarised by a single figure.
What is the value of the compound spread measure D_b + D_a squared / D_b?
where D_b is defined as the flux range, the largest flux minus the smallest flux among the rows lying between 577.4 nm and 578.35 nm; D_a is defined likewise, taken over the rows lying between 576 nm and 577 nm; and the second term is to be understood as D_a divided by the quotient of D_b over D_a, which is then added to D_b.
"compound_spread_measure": 50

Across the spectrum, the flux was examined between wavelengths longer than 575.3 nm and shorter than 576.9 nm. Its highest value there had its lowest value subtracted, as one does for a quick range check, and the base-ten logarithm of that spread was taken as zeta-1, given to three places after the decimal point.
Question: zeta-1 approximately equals 1.556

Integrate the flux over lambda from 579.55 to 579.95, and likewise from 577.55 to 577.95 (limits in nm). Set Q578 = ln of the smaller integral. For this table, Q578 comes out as 4.48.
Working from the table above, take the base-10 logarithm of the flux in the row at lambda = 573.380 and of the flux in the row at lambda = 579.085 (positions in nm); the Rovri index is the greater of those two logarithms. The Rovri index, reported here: 2.36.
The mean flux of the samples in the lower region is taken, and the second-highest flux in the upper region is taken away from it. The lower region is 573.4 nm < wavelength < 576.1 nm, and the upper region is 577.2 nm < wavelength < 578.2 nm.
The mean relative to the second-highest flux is -13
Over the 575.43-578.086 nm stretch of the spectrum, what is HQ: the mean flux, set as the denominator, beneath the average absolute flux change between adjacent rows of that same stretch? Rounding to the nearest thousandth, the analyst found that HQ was 0.055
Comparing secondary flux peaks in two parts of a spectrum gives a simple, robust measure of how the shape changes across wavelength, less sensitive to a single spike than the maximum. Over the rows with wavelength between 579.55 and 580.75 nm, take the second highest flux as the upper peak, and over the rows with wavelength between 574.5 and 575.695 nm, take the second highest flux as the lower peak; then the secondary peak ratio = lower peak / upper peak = 0.98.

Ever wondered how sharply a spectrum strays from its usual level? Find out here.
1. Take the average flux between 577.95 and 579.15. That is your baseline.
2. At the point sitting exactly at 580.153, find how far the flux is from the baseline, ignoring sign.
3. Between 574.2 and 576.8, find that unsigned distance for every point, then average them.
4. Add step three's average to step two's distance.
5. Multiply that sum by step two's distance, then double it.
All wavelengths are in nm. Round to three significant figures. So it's 716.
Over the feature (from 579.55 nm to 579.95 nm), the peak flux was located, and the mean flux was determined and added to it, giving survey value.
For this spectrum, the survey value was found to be 448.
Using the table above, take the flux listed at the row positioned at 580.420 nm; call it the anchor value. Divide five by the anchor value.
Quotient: 0.0195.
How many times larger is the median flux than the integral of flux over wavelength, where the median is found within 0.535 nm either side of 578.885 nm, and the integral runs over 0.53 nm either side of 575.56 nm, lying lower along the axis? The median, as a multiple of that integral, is 0.89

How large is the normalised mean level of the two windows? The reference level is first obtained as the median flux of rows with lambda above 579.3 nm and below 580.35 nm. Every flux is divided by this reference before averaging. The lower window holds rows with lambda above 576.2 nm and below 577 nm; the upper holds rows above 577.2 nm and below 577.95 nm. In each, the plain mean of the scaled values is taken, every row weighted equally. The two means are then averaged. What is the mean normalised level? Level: 1.04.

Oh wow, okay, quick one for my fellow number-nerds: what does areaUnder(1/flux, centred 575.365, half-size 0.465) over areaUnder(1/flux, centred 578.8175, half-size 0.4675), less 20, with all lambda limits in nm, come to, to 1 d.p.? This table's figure -19.1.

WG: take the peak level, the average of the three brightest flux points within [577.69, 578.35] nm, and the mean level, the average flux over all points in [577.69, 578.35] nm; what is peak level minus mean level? 5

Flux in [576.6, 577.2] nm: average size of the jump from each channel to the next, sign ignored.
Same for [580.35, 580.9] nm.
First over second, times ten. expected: 12.0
